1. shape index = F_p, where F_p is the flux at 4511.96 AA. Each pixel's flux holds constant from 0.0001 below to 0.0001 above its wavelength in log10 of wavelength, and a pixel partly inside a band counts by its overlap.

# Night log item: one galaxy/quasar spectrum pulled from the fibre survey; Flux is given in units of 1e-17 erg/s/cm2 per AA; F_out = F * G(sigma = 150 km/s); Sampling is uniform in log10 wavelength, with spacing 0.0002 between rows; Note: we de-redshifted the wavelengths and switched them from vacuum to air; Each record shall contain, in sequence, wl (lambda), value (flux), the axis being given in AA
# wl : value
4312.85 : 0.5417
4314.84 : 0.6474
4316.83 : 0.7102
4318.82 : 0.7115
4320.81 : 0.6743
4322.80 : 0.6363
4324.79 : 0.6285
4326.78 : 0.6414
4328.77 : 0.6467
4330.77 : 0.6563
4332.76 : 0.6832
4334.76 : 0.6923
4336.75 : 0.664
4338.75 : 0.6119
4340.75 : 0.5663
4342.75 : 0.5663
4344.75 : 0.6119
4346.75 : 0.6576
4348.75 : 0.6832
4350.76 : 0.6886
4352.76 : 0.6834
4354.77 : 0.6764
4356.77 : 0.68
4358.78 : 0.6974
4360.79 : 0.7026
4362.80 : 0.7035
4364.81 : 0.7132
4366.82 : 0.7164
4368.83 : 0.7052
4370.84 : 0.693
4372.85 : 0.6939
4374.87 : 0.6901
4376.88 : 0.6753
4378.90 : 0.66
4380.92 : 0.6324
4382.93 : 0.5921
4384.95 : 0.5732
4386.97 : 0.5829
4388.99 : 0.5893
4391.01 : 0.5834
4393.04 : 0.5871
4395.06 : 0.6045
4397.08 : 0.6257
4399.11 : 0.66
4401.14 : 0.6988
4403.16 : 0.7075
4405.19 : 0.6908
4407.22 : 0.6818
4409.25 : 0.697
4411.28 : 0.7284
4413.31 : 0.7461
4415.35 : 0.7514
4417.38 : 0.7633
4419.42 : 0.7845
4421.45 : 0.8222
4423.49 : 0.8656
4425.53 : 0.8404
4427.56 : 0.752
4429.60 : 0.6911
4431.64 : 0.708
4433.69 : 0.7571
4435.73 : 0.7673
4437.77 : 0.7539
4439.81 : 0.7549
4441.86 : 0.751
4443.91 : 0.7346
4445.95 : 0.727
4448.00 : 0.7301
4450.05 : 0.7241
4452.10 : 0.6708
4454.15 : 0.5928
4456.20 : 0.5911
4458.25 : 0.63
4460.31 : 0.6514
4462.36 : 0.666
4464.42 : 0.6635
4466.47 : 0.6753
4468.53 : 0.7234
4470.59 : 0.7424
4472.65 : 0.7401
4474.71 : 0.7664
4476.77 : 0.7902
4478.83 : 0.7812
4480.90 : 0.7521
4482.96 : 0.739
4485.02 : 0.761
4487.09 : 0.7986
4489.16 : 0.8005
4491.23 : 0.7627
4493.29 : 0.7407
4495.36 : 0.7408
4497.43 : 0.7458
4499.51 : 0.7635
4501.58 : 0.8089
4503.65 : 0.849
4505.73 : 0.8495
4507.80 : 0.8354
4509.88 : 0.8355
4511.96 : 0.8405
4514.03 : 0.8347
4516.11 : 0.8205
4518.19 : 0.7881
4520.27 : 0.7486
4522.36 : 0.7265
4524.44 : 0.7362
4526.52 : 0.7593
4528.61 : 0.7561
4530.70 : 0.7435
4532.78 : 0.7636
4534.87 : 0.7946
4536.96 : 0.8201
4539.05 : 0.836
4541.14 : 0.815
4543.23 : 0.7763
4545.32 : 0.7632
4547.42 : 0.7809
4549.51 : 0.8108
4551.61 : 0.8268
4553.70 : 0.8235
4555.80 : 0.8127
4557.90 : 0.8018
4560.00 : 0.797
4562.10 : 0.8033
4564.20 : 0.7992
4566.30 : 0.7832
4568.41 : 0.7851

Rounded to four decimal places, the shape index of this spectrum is 0.8405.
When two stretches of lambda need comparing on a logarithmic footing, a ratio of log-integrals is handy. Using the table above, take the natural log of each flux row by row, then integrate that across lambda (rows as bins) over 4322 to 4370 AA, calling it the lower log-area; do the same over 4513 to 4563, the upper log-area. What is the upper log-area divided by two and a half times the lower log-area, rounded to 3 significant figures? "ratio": 0.240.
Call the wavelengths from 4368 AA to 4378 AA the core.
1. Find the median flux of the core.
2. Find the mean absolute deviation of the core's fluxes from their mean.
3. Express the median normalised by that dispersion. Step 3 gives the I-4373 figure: 98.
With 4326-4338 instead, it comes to 42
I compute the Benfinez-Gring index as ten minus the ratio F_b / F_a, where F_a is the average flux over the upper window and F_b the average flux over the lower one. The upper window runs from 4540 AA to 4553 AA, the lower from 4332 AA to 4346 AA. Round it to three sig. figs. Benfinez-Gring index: 9.21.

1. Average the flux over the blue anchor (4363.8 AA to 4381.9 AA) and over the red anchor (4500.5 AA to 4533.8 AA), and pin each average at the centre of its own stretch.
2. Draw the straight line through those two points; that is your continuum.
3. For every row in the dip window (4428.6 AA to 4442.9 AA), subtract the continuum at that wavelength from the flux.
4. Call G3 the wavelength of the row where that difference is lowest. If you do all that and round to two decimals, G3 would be 4429.60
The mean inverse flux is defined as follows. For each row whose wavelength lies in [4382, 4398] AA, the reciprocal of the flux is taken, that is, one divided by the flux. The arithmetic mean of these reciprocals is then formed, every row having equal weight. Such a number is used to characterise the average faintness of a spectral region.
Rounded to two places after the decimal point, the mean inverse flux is 1.69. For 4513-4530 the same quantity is 1.30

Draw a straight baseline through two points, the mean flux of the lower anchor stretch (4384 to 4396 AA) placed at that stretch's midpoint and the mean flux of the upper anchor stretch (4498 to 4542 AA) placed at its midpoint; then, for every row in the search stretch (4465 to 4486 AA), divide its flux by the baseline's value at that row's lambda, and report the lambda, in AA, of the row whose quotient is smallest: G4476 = 4466.47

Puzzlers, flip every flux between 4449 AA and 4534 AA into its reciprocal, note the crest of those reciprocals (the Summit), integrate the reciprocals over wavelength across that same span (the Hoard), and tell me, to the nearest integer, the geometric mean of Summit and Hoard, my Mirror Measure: 14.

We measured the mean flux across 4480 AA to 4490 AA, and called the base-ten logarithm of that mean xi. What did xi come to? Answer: -0.11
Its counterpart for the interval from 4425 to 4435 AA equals -0.13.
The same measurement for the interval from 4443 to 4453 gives -0.14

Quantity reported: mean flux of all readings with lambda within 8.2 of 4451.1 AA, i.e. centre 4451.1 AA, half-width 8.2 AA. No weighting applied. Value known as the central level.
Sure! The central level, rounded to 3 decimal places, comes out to 0.675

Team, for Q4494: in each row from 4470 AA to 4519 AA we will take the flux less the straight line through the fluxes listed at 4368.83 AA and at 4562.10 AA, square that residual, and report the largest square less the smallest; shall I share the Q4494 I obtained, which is 0.0057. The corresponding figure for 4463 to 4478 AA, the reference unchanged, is 0.0081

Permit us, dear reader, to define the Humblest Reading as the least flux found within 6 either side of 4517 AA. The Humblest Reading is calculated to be 0.7265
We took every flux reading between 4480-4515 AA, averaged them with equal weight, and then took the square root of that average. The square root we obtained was 0.89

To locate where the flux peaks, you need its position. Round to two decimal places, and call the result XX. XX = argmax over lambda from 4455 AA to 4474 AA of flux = 4470.59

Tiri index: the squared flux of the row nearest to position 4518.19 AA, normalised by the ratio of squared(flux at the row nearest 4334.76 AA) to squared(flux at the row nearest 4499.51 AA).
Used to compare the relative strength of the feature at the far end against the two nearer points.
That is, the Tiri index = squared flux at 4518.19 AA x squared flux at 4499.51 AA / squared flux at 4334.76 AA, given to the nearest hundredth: 0.76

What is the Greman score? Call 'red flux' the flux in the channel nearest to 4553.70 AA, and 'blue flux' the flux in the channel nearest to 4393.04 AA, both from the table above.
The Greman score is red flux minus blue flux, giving 0.24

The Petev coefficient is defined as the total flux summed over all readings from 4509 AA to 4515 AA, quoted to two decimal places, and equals 2.51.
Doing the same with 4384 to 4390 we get 1.75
